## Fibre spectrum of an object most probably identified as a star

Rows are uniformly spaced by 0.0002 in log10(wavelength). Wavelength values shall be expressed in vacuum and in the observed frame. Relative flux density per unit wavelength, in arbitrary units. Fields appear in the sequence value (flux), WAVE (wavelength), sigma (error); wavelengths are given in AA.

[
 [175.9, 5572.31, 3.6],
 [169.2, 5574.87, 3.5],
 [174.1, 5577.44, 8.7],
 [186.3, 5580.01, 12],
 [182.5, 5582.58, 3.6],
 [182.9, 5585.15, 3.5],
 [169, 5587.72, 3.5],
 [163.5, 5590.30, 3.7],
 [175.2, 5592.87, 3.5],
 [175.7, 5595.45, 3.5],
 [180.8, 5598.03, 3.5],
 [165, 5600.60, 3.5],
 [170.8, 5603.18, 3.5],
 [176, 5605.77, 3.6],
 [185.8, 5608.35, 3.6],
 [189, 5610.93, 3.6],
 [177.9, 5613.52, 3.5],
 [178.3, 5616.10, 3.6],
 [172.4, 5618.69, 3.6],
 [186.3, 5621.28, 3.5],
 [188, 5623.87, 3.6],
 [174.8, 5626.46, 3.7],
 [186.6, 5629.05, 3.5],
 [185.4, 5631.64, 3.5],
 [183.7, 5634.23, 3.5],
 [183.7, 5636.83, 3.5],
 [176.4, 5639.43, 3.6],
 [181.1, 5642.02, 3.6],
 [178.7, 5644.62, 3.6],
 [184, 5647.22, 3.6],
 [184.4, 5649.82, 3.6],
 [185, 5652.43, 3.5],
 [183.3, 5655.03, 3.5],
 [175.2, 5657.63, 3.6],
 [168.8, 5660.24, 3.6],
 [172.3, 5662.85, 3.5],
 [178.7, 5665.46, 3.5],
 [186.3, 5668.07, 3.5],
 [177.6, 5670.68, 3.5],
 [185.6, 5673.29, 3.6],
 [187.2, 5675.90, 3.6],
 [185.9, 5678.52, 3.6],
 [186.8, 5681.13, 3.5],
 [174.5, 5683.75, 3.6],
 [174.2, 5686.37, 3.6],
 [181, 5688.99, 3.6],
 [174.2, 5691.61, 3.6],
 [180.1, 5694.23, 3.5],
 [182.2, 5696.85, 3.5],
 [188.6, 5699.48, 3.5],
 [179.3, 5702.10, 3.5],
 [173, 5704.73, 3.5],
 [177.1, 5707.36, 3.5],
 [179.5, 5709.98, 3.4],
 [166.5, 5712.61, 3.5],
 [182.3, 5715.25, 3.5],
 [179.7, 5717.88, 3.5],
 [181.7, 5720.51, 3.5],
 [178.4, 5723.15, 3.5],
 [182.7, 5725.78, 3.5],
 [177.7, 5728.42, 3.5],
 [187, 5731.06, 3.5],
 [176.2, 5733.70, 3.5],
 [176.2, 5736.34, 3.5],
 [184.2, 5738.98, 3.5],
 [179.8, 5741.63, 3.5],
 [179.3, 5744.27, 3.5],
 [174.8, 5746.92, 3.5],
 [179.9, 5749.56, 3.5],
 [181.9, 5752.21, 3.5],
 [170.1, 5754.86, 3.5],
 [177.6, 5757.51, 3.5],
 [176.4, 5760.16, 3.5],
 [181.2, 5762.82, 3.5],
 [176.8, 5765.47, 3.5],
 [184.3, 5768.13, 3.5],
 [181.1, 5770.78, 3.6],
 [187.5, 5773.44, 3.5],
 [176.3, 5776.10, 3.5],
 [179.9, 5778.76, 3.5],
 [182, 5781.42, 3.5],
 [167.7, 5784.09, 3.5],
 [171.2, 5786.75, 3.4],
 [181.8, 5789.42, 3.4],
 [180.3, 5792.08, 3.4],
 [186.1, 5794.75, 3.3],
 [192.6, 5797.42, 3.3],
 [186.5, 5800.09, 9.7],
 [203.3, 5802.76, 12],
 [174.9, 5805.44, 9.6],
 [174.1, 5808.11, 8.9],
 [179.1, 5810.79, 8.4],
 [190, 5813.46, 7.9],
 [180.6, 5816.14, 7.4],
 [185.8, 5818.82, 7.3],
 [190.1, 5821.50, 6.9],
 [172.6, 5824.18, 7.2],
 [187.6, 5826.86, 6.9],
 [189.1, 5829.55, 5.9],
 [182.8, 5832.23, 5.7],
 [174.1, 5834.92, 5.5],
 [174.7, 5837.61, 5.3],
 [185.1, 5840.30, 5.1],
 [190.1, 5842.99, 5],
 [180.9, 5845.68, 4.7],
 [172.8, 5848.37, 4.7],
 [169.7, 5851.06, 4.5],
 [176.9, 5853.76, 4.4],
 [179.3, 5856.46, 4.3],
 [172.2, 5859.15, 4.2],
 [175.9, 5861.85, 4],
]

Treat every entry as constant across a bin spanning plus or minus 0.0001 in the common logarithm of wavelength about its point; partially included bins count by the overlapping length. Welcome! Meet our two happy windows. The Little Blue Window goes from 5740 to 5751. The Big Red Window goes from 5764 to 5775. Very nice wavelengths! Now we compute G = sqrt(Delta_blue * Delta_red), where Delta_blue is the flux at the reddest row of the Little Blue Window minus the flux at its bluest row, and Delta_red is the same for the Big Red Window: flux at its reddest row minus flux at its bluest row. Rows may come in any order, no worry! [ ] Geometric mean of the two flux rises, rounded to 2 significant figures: 1.0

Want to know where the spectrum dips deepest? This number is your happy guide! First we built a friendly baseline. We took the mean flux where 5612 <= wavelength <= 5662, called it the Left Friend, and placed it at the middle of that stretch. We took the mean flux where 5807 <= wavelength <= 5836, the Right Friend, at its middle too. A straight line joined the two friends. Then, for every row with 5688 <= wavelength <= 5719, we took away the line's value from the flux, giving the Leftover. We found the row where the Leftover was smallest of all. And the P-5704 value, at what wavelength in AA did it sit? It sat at 5712.61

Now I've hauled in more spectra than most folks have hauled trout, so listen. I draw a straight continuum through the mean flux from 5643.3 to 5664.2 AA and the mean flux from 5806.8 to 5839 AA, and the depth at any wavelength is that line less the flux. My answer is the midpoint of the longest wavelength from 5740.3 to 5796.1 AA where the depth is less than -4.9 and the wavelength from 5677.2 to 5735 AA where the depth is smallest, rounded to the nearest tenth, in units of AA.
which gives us 5736.5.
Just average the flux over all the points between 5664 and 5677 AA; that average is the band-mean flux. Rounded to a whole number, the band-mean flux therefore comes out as 183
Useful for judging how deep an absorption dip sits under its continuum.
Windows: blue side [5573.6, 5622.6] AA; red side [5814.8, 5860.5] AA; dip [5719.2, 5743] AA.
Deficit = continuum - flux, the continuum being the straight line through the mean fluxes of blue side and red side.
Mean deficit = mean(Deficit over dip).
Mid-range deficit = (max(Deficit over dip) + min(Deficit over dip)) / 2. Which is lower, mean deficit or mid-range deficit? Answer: -2.8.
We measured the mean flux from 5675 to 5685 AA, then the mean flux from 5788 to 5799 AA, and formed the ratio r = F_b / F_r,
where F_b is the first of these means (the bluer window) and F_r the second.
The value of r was 0.991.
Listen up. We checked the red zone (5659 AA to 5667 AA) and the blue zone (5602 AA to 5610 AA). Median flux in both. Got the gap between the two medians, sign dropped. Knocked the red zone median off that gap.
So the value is -168.6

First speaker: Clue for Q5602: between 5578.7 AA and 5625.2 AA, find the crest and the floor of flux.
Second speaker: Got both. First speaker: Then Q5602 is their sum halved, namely 176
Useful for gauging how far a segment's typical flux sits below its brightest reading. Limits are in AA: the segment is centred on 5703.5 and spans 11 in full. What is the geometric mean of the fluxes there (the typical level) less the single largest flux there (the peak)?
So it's -9.2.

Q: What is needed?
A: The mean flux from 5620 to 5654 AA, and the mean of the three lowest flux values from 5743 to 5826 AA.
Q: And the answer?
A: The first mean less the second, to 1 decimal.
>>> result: 13.3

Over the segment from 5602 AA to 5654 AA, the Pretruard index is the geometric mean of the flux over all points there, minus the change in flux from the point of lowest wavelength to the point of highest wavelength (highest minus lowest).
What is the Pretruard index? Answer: 167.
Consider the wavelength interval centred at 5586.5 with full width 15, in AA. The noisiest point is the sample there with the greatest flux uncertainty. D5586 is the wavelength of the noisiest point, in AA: 5580.01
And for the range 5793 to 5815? 5802.76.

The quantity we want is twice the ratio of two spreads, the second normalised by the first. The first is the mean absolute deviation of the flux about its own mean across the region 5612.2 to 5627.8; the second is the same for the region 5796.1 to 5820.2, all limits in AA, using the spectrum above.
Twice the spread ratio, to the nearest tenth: 2.8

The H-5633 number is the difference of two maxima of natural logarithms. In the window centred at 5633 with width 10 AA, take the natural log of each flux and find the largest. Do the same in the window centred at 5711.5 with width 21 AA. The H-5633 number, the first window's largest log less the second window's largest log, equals 0.023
